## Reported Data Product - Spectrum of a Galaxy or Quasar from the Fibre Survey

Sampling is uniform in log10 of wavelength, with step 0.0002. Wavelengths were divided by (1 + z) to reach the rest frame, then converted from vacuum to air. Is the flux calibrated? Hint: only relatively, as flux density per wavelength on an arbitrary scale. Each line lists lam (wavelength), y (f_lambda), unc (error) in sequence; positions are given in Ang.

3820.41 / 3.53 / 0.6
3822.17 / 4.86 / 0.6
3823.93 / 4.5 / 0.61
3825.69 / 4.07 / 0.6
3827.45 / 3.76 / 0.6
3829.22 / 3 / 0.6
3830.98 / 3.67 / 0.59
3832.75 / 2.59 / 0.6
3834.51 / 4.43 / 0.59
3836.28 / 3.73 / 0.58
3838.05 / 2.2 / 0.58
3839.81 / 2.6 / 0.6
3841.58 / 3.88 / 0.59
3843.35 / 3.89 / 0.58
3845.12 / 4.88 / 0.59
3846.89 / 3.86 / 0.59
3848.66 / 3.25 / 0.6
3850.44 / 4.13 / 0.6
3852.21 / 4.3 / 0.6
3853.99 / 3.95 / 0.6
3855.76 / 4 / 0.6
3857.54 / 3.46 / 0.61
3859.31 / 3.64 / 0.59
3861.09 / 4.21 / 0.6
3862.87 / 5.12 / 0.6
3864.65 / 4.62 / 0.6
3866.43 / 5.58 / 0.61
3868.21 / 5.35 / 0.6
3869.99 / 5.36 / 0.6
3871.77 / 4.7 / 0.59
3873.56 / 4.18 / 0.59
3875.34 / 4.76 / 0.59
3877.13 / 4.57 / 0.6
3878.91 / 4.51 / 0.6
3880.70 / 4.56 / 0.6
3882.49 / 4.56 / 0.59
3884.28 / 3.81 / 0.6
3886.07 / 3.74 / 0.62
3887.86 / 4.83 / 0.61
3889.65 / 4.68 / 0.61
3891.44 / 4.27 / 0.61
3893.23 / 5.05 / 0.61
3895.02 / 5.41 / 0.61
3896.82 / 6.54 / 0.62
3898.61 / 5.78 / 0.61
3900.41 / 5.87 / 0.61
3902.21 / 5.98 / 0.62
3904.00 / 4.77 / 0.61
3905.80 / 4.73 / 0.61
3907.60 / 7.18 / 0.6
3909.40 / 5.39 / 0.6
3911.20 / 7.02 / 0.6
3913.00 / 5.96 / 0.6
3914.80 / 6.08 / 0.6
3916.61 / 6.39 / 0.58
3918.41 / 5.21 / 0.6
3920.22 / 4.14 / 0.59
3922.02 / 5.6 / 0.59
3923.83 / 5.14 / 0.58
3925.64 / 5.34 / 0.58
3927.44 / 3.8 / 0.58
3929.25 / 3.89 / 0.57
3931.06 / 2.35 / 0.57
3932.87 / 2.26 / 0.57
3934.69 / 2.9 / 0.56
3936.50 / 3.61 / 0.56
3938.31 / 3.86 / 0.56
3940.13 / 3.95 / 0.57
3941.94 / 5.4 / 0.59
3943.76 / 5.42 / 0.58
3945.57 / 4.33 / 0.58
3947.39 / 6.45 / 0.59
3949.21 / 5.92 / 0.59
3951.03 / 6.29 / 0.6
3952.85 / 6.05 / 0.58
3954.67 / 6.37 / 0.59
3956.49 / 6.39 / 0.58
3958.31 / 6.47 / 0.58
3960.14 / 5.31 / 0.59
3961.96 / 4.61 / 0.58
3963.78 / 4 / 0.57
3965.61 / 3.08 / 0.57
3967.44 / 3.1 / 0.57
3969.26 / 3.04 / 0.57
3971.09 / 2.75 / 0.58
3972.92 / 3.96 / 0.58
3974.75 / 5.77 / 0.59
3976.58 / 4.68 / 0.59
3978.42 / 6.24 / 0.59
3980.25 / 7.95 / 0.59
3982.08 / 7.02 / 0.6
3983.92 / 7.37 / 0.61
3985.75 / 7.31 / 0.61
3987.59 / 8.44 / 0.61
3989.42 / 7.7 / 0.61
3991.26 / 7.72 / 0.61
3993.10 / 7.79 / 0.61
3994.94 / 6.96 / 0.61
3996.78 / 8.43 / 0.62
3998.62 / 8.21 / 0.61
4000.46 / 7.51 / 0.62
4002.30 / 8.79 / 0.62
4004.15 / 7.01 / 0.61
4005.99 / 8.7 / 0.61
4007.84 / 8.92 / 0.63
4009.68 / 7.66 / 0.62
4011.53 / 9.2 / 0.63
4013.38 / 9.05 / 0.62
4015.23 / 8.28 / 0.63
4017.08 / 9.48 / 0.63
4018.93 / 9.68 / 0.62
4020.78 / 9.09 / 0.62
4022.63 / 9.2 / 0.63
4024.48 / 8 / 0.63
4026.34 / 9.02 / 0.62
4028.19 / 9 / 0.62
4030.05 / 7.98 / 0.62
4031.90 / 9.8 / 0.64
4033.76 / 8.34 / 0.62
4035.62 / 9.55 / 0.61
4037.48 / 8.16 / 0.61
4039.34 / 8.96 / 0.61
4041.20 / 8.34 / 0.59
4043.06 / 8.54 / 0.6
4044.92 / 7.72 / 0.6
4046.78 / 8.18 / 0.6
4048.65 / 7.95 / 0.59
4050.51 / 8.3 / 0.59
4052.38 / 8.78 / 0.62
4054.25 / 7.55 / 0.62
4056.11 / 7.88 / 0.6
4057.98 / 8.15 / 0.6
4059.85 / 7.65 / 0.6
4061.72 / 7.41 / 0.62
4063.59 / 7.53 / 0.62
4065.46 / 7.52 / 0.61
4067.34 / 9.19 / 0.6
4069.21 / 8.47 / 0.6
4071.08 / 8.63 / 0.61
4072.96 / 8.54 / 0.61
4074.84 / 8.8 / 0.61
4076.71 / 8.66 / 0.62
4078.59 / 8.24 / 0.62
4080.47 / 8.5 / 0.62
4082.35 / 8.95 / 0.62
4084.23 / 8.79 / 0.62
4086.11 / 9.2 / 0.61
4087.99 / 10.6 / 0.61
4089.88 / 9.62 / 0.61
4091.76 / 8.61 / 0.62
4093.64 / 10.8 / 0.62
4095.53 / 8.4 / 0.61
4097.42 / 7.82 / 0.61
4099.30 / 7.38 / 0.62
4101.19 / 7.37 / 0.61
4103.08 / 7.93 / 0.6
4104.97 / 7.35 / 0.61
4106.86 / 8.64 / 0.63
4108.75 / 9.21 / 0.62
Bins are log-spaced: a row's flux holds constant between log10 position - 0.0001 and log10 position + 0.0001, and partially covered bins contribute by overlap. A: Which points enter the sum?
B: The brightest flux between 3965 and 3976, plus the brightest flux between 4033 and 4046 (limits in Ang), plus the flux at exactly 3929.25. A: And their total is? 19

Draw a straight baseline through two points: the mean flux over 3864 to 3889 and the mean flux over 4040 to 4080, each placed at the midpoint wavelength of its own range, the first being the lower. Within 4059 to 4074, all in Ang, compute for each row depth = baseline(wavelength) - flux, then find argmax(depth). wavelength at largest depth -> 4061.72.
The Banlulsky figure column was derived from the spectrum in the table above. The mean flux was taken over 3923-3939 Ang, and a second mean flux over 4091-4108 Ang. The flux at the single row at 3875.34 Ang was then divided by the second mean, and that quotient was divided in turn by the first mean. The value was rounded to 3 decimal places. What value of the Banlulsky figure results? 0.157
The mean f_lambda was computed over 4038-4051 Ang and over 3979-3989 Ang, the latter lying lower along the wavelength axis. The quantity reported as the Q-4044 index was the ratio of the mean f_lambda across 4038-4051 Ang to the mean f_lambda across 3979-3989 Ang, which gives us 1.09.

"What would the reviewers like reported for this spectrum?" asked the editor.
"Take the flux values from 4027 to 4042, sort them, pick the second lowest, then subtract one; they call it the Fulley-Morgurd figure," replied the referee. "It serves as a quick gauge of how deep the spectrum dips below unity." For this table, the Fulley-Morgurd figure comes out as 7.2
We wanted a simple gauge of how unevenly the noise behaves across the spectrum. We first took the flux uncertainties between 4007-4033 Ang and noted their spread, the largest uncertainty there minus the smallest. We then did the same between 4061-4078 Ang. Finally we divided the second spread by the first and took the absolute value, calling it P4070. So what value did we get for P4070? 1.0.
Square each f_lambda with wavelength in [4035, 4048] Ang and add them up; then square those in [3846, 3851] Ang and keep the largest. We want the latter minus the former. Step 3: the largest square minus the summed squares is -490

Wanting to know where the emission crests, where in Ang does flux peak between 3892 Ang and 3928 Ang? 3907.60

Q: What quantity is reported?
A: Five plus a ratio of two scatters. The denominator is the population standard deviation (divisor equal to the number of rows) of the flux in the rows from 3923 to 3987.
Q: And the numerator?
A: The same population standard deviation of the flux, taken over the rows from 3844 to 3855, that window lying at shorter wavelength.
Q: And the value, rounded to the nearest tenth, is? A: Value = 5.3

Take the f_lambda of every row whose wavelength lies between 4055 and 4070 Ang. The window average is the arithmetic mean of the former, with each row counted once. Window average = 8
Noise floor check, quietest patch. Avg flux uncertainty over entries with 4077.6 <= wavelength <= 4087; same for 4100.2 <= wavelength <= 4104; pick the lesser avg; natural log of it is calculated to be -0.503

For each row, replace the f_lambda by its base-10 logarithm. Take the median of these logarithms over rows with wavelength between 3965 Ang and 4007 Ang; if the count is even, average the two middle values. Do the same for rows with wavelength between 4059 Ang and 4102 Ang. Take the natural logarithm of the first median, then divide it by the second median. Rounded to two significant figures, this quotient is -0.16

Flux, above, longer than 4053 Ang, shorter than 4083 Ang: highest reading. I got 9.19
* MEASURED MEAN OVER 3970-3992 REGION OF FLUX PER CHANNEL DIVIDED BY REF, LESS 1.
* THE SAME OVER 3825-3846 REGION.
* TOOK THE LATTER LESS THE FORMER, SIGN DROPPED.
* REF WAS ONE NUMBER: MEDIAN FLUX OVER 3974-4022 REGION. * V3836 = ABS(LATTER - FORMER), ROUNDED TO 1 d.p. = 0.4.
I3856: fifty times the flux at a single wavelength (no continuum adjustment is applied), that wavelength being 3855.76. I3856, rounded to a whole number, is 200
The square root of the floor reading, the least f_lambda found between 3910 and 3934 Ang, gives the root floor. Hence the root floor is 1.50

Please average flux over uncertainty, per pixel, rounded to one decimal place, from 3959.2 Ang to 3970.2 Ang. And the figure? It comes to 6.7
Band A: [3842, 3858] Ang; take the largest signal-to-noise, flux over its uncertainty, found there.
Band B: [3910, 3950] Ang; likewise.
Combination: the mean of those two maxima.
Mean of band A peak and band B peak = 10.0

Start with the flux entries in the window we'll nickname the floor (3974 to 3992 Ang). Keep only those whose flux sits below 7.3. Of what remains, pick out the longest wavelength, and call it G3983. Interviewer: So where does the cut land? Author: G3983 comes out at 3982.08 Ang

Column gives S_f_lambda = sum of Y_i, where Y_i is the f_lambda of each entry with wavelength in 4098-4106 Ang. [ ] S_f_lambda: 30.0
